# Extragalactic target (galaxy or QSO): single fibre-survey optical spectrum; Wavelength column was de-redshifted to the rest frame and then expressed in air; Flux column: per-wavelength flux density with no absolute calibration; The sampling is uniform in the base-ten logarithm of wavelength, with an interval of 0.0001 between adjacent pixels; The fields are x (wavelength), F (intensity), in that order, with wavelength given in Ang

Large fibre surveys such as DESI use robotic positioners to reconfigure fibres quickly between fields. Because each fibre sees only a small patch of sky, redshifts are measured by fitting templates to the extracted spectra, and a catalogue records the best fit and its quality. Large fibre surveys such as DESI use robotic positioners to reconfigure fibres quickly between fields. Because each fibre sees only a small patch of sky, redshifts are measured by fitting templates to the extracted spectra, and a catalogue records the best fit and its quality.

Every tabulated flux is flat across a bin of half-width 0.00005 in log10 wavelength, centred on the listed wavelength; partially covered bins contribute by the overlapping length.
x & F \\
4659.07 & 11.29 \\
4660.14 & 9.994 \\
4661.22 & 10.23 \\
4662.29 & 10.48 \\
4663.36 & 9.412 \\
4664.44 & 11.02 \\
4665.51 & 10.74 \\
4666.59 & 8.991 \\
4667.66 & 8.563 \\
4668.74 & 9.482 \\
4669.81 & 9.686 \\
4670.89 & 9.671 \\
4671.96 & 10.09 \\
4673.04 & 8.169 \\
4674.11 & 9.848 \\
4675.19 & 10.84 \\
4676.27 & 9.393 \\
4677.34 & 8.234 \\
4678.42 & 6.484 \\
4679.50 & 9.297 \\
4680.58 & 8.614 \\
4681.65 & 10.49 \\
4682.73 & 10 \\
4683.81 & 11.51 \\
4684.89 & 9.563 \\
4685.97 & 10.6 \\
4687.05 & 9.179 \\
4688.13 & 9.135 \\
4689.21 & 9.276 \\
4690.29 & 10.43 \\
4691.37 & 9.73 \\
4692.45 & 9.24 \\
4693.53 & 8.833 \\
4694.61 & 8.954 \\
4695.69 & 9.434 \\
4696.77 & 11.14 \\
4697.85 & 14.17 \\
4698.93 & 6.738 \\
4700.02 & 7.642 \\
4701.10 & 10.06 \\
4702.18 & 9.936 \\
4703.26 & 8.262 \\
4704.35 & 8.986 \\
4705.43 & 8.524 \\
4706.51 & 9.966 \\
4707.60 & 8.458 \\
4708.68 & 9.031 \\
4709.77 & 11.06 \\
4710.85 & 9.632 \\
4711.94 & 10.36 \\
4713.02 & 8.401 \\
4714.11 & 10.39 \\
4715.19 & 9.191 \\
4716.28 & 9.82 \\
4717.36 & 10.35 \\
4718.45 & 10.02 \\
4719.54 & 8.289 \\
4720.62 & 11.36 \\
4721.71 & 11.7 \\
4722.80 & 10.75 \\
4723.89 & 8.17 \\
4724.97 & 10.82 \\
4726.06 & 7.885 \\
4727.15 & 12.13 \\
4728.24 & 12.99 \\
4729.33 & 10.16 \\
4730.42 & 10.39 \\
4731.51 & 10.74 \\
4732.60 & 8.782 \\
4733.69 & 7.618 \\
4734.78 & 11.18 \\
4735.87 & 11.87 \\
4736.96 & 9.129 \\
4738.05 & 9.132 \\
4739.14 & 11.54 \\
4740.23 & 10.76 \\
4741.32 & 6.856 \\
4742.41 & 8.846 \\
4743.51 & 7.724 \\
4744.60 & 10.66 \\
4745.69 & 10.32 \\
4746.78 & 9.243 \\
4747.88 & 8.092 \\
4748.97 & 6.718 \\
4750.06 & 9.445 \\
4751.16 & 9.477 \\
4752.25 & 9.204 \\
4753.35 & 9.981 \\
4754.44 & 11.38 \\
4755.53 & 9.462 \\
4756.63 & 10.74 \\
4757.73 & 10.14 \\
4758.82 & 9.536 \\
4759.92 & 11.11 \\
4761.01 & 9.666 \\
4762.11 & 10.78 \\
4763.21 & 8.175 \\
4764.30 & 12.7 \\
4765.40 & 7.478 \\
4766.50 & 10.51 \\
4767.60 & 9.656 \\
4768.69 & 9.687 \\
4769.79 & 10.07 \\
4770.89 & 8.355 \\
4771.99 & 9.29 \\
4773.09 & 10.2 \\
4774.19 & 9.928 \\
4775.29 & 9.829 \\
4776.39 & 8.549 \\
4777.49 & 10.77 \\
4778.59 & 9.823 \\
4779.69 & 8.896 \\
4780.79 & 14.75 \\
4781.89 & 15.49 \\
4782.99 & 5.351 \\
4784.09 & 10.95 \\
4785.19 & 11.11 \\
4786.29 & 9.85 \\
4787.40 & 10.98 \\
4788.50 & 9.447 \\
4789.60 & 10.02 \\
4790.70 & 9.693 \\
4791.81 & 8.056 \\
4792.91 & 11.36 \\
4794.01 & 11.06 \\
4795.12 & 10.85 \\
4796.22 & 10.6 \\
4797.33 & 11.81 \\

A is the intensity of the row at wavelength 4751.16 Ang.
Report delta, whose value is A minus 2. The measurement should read 7.5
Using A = 9.477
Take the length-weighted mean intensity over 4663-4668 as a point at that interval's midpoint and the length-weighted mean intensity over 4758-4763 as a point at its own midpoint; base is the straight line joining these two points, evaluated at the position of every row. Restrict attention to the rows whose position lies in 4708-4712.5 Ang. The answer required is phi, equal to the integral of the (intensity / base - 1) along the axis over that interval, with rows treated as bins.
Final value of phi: 0.0 Ang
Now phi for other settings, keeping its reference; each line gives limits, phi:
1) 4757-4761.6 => 0.0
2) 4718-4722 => 0.1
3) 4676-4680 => -0.6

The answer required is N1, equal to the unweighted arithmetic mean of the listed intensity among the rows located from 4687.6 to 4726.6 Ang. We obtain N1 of 9.62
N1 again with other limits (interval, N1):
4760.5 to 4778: 9.73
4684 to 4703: 9.65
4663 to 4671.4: 9.70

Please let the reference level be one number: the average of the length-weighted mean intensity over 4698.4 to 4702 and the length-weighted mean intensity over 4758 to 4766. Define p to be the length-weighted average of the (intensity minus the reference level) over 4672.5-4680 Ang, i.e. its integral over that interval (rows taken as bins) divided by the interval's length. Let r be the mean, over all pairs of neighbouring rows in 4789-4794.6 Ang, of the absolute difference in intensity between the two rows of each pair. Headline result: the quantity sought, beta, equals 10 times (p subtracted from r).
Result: 16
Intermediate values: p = -0.2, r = 1.39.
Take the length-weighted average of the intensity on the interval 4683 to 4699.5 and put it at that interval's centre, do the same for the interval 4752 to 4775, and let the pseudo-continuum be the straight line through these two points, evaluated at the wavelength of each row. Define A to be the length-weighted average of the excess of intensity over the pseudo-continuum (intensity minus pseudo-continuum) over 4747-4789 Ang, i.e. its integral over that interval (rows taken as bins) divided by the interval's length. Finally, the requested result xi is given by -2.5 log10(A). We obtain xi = 4.5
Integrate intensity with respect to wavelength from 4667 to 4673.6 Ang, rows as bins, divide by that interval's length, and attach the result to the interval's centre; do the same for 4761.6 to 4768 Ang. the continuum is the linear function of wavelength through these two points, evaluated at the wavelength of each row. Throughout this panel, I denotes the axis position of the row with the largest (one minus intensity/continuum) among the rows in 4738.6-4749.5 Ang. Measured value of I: 4748.97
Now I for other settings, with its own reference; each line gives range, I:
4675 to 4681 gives 4678.42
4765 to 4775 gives 4765.40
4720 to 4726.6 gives 4726.06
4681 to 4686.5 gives 4684.89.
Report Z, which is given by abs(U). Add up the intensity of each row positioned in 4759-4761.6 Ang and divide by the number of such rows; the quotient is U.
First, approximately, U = 10.4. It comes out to 10.4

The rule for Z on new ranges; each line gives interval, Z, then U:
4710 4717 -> 9.6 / 9.6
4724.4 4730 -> 10.8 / 10.8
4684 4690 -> 9.6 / 9.6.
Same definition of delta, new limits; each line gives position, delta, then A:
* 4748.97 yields 4.7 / 6.718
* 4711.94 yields 8.4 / 10.36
